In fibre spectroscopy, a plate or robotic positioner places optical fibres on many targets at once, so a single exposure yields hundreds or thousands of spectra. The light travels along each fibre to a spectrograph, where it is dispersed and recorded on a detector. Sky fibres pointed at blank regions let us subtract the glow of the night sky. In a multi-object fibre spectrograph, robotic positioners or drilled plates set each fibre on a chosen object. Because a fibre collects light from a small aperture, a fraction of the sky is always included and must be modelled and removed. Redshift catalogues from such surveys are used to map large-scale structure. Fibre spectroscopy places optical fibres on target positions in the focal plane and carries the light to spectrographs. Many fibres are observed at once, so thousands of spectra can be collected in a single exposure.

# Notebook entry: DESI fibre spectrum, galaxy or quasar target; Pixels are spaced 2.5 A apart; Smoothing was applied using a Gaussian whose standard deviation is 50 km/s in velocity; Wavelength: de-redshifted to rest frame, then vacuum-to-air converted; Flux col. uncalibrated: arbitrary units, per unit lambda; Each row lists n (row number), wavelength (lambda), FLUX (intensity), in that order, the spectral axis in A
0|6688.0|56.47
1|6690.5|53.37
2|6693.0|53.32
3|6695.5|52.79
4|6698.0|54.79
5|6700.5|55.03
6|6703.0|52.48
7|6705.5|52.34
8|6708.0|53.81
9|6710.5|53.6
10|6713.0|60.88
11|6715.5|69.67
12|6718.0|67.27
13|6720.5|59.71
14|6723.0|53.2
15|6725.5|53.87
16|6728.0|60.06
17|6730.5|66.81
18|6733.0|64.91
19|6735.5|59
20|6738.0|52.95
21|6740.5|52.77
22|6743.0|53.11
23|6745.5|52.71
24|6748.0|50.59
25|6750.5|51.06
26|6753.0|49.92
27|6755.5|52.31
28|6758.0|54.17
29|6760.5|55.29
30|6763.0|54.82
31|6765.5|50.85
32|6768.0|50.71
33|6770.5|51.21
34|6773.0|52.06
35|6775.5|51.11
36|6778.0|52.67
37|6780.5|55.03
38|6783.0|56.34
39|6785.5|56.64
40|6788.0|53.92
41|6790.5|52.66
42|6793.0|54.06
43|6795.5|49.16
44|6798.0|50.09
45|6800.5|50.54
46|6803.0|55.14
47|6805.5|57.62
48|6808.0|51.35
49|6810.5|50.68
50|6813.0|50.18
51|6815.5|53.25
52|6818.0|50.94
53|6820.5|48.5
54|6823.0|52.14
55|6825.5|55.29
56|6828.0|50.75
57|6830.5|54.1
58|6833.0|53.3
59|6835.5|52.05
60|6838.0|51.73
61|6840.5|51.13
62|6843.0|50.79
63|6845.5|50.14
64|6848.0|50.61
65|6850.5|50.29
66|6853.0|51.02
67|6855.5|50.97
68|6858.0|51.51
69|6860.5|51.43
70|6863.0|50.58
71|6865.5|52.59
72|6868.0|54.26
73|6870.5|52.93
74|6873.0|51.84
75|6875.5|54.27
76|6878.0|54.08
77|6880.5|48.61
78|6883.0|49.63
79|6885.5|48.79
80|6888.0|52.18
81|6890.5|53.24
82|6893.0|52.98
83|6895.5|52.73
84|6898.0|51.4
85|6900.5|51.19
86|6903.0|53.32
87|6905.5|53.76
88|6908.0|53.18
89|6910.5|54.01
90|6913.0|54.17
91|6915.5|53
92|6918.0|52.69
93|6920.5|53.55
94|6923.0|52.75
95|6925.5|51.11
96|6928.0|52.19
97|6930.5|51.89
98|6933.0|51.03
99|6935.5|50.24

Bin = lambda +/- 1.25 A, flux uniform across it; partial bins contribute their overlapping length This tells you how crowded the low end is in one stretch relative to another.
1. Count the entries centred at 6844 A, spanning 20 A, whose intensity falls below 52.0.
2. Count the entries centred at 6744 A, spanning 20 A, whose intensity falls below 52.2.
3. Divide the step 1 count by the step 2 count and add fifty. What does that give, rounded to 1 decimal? 52.3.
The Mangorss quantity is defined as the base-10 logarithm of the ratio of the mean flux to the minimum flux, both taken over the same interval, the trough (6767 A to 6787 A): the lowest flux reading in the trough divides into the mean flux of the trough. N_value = 0.021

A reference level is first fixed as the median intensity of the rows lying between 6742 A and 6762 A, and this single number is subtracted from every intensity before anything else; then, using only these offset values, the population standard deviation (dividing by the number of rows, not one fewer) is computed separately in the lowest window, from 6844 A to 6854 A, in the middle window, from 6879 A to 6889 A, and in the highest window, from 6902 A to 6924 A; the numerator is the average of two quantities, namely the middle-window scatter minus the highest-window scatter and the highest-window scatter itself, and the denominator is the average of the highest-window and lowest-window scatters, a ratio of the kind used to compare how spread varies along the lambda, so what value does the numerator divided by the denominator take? 1.7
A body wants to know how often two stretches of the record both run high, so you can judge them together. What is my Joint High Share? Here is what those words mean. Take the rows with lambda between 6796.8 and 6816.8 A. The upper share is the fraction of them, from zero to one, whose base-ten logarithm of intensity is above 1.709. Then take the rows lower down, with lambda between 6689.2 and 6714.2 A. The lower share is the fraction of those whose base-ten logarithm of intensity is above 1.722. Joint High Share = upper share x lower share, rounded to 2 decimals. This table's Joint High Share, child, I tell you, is 0.40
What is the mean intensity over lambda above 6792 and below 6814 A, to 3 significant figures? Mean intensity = 52.1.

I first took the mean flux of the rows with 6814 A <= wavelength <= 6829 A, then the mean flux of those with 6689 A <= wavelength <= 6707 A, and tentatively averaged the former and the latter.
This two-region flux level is 52.6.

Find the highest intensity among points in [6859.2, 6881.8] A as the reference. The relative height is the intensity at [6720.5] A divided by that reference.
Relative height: 1.10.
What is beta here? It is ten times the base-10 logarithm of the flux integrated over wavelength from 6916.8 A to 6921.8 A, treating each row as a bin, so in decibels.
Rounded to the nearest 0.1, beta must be 24.2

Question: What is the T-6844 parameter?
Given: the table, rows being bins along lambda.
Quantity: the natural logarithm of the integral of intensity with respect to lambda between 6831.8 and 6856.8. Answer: 7.2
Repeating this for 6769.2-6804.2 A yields 7.5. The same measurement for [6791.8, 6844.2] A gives 7.9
